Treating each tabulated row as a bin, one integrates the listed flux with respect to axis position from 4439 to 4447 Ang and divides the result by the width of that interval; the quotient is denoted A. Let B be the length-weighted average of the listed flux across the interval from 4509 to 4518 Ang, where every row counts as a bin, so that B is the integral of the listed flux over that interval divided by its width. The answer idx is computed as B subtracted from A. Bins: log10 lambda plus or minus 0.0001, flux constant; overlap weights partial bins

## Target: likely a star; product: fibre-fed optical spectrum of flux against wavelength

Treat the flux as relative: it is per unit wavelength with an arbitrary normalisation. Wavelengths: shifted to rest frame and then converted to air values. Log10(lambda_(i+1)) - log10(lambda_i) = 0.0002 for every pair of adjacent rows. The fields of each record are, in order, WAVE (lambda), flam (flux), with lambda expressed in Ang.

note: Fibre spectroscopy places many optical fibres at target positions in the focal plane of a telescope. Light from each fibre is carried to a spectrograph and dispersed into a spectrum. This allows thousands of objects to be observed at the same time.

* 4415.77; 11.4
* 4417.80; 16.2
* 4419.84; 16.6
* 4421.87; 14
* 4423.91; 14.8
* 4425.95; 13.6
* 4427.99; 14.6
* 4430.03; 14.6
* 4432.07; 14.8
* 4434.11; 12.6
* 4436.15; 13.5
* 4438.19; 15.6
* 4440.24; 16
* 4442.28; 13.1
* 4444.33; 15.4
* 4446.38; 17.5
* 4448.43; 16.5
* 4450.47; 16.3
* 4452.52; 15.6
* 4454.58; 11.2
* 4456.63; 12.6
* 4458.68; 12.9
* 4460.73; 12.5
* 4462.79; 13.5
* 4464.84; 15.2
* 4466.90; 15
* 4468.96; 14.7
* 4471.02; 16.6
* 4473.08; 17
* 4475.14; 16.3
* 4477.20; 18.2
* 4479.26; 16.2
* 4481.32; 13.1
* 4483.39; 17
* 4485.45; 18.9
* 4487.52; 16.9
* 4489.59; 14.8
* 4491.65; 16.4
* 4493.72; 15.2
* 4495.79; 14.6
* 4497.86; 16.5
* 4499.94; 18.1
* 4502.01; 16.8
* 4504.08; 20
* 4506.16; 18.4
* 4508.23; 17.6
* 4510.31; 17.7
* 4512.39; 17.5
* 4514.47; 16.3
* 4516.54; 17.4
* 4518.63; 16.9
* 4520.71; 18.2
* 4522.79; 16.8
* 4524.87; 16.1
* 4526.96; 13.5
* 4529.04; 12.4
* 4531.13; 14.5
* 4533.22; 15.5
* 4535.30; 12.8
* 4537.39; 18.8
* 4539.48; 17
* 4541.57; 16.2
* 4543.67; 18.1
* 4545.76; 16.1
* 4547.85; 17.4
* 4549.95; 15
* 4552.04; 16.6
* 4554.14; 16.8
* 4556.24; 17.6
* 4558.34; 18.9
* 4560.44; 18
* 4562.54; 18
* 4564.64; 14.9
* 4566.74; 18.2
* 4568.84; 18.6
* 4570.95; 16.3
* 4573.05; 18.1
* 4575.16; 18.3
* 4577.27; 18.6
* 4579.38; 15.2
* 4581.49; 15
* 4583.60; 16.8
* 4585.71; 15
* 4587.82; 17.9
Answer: -2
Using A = 15.4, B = 17.2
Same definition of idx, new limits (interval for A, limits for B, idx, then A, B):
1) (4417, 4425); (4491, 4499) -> 0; 15.4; 15.7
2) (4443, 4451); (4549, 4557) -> 0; 16.3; 16.5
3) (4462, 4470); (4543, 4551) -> -2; 14.6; 16.6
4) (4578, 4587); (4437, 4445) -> 1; 15.7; 15.0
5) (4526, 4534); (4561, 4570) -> -4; 13.9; 17.4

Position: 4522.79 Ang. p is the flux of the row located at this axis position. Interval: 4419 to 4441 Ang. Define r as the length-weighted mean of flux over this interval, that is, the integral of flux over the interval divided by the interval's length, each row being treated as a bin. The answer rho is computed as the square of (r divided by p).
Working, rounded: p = 16.8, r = 14.6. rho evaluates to 0.75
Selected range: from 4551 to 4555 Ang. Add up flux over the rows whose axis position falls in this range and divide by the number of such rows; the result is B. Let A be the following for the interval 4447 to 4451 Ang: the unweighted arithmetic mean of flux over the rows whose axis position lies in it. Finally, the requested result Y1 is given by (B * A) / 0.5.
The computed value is 548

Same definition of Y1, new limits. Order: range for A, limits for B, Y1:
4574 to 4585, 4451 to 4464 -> 438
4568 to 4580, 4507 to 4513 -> 617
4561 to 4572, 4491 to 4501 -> 556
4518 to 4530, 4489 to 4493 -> 488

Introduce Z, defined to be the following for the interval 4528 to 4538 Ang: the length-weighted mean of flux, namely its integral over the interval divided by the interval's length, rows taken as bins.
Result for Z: 14.6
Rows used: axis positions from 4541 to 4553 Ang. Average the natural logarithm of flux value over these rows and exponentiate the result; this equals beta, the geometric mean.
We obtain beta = 16.5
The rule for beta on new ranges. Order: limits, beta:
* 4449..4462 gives 13.4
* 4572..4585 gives 16.9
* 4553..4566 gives 17.3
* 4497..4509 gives 17.9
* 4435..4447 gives 15.1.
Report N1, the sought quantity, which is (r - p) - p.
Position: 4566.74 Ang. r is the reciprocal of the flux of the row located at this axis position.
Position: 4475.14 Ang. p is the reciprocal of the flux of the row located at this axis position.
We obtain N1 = -0.068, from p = 0.0613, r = 0.055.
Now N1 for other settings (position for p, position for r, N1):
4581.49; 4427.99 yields -0.065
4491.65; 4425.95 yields -0.048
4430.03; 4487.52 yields -0.078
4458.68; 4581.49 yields -0.088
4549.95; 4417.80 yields -0.072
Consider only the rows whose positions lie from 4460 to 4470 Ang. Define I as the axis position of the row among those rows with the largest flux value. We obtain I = 4464.84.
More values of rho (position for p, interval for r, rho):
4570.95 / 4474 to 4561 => 1.04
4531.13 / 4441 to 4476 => 1.04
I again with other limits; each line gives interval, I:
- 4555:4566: 4558.34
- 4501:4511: 4504.08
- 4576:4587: 4577.27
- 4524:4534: 4524.87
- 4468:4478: 4477.20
